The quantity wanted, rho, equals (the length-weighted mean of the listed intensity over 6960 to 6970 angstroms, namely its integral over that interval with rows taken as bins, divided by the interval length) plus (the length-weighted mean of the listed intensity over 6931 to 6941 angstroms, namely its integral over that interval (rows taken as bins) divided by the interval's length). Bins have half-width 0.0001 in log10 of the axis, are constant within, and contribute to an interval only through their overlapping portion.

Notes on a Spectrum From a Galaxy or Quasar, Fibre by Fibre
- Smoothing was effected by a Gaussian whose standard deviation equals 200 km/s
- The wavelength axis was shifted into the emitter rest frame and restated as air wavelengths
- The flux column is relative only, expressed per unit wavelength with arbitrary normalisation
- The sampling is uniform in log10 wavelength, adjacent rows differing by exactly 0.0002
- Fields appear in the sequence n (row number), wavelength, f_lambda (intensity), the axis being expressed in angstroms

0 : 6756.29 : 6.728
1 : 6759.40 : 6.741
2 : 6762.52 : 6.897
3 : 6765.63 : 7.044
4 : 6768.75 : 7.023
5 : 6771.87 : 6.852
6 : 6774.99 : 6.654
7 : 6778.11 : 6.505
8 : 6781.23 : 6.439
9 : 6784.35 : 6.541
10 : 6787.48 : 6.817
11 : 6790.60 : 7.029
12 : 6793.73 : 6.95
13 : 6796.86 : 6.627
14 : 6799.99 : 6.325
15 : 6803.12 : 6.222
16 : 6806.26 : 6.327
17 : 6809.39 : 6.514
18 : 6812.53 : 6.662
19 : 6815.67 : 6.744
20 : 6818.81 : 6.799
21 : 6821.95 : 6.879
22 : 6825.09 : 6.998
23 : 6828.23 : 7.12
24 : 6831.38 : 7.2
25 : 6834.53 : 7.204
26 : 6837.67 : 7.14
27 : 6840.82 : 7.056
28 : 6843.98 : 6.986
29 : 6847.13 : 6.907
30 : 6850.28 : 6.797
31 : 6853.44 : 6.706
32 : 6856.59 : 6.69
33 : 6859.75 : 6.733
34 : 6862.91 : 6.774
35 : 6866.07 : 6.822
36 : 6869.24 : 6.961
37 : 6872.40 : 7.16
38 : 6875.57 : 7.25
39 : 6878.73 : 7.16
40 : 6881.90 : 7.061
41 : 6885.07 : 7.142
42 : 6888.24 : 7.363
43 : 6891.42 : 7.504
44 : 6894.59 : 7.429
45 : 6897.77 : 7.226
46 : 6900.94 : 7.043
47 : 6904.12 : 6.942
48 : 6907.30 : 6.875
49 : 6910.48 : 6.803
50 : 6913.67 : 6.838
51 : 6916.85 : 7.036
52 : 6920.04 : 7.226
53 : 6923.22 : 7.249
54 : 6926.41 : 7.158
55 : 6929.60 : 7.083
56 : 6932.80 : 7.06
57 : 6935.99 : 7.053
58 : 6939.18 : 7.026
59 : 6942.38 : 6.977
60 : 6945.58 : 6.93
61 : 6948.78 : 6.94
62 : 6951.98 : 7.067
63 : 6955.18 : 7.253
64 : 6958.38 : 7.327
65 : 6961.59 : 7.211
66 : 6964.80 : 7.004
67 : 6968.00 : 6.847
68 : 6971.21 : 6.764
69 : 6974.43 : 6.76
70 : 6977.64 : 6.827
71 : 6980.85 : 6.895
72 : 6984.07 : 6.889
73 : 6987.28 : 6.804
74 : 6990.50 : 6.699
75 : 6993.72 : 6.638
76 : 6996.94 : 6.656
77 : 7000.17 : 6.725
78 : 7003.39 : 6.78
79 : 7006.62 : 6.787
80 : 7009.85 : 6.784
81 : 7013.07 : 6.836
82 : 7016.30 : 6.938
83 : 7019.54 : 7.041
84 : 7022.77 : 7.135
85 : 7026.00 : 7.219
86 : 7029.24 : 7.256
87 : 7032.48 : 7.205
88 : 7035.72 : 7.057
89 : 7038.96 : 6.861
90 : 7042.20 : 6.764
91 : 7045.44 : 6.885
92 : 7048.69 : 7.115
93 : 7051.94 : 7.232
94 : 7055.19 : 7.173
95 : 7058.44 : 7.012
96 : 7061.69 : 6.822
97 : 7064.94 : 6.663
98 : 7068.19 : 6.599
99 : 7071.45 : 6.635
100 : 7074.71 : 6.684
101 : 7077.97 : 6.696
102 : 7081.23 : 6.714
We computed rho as 14.1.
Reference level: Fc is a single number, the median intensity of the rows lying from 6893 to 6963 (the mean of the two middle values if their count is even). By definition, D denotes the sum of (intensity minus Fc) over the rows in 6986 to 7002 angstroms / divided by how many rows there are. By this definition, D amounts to -0.4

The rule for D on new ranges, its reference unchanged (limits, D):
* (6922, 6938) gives 0.1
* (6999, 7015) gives -0.3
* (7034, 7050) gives -0.1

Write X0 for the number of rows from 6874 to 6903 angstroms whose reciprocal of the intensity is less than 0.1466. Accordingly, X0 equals 9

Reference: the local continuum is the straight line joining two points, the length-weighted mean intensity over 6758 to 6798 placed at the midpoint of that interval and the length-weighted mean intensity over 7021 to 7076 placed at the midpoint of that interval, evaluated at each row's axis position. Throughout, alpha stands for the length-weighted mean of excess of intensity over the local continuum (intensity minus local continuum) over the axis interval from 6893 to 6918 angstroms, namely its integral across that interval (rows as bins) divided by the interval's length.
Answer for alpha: 0.16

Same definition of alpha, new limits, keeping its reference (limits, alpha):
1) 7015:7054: 0.11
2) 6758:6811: -0.11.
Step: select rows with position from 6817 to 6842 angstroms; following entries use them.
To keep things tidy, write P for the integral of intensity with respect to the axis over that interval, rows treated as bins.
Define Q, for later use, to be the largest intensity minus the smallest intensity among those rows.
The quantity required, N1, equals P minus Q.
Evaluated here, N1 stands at 176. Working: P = 176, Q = 0.4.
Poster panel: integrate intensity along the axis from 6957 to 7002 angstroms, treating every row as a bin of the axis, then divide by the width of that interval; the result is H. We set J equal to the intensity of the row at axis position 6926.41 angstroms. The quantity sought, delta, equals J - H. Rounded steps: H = 6.86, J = 7.158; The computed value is 0.3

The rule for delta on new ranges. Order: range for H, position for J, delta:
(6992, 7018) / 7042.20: 0.0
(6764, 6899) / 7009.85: -0.1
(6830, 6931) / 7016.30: -0.1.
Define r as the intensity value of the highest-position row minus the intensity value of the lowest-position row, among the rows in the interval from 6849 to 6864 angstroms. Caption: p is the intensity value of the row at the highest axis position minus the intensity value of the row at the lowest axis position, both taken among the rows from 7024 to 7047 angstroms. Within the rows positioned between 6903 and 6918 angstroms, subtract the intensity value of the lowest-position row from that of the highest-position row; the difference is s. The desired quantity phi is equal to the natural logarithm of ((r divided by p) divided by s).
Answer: -0.3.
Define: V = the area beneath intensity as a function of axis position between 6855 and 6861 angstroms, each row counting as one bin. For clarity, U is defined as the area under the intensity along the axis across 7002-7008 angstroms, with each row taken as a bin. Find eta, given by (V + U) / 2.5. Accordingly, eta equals 32.4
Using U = 41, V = 40.3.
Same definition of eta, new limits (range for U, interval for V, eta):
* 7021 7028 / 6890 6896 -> 38.0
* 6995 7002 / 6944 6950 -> 35.4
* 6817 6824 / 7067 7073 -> 35.1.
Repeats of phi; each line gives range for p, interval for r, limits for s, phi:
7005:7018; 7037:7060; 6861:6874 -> 1.0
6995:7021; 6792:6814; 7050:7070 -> 0.2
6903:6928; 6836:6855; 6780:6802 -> 2.9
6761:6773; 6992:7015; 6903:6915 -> 3.7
